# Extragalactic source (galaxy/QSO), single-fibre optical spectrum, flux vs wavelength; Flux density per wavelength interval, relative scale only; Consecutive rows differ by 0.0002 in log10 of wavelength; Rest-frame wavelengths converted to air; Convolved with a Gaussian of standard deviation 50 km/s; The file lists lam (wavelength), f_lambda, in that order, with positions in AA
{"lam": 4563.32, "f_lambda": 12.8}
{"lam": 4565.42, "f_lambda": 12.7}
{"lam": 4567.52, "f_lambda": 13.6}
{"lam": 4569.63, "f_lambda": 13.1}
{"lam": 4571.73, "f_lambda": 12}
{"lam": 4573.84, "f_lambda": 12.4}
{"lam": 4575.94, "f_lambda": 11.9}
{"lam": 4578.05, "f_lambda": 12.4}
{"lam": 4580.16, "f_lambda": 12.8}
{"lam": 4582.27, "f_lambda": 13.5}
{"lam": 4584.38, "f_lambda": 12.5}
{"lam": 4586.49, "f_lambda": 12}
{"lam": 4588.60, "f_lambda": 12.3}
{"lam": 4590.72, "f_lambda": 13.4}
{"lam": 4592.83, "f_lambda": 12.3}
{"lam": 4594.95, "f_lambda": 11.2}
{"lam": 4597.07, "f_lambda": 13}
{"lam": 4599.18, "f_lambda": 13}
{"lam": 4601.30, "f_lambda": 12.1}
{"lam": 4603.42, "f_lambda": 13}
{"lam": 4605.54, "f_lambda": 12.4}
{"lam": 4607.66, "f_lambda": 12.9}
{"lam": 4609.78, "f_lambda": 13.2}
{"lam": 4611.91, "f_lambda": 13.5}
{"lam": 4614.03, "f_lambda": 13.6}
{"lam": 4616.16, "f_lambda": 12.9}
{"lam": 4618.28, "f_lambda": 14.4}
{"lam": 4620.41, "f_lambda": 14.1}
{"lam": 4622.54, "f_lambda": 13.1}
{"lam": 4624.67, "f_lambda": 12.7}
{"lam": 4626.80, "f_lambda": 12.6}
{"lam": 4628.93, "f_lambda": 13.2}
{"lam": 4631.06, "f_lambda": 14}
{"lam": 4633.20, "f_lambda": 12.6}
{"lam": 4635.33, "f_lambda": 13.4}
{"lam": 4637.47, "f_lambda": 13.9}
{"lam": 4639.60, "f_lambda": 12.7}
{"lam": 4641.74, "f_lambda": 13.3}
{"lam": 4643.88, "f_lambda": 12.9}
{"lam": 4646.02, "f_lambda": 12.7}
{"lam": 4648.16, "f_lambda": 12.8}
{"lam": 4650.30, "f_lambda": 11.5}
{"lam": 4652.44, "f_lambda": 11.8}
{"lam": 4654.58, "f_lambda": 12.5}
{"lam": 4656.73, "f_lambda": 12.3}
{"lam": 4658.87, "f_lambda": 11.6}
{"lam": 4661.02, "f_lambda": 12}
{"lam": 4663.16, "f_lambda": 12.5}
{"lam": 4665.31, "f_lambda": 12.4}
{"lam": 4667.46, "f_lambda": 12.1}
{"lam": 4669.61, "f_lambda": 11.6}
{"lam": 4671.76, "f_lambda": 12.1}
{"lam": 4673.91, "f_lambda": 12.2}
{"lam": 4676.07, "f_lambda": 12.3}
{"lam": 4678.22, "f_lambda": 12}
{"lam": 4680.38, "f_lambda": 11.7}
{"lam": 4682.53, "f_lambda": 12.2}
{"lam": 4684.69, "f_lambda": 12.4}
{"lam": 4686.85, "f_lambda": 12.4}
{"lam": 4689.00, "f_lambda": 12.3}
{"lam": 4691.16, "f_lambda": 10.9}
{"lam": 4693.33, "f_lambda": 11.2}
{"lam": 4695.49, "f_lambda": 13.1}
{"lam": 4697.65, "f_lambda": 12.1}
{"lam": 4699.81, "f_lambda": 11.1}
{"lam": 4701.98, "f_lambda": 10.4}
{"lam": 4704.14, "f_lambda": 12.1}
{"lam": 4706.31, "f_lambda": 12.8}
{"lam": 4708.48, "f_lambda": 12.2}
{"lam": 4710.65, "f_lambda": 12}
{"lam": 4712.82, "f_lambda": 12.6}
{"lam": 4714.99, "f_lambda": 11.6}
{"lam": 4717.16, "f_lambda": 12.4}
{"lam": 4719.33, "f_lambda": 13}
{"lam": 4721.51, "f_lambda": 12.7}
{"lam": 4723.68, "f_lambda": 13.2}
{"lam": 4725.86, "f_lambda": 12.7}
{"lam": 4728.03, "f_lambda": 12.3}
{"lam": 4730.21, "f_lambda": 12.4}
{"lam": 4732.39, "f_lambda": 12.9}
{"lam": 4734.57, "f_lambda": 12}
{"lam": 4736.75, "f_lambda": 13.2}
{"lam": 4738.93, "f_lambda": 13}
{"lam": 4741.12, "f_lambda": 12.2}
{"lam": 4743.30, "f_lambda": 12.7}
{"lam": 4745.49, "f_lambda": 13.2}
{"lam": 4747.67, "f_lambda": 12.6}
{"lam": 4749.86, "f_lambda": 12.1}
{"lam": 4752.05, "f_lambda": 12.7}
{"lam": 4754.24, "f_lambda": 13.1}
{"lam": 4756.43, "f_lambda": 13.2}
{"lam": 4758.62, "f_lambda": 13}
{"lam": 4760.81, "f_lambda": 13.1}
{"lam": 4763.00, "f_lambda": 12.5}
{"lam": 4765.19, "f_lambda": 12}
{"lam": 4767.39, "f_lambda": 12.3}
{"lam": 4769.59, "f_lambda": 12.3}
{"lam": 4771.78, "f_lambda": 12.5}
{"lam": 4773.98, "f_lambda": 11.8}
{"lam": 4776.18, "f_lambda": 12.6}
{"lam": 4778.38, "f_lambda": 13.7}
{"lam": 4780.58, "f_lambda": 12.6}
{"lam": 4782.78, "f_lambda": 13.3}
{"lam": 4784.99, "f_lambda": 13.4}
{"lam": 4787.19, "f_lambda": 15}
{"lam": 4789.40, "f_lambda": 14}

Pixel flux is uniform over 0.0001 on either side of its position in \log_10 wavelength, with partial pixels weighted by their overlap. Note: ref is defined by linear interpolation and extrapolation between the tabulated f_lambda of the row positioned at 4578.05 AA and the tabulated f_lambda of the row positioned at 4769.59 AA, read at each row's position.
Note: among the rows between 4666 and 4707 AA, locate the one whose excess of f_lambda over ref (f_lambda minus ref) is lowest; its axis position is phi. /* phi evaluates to 4701.98 AA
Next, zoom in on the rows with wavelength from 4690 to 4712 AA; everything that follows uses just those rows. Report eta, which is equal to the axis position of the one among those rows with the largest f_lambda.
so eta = 4695.49 AA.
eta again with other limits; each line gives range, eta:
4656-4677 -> 4663.16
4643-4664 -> 4643.88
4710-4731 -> 4723.68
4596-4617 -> 4614.03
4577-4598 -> 4582.27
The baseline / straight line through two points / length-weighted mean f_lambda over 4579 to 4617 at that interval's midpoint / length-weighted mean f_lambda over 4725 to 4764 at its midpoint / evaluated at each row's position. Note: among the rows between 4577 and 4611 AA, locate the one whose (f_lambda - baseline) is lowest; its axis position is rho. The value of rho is 4594.95 AA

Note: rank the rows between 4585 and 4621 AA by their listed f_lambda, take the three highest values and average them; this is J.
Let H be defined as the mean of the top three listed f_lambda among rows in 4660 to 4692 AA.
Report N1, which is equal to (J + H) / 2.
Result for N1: 13.2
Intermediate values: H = 12.4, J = 14.0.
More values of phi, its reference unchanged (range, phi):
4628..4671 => 4650.30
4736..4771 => 4765.19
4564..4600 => 4594.95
